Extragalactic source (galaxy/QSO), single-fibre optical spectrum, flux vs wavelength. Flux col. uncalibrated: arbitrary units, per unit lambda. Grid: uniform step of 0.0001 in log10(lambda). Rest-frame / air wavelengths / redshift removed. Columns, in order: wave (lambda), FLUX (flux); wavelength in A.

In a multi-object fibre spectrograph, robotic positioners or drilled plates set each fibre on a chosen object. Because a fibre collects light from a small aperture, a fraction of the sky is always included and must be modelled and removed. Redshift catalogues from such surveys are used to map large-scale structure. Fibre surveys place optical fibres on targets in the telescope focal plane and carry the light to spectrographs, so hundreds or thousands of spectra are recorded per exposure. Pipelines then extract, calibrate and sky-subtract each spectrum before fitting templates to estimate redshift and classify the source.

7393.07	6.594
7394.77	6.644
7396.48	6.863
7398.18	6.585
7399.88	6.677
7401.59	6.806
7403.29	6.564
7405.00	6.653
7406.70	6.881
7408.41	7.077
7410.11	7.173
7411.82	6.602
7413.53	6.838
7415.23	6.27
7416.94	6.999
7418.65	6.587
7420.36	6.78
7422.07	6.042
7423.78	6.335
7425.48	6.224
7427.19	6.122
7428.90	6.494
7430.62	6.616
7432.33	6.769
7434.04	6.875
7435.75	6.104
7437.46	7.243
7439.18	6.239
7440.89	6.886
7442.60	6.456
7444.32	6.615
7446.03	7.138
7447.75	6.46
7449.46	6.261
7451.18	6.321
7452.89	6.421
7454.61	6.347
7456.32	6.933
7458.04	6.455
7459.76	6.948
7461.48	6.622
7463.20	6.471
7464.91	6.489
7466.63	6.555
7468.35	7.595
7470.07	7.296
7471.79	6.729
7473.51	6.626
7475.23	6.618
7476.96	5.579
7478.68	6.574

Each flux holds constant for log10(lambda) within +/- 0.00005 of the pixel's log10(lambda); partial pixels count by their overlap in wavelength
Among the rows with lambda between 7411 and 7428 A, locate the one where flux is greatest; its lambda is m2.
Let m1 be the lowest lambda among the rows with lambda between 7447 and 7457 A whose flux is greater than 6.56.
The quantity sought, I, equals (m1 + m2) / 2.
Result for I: 7436.6 A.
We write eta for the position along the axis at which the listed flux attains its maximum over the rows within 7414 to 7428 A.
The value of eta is 7416.94 A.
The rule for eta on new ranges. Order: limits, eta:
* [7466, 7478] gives 7468.35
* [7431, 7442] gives 7437.46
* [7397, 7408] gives 7406.70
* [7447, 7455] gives 7447.75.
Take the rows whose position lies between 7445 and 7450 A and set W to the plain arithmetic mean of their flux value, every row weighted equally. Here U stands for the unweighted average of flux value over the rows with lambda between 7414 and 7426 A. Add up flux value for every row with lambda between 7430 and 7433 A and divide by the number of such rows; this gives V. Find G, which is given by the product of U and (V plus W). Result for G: 86.0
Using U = 6.46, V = 6.69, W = 6.6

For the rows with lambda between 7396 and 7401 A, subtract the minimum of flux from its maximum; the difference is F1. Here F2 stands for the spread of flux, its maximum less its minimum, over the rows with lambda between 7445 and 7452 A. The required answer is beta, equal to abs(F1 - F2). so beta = 0.60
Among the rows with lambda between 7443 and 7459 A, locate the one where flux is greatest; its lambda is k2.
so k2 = 7446.03 A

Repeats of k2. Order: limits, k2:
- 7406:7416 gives 7410.11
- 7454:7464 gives 7459.76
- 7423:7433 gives 7432.33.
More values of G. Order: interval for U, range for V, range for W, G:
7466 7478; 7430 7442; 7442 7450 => 89.0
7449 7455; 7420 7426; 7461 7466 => 81.6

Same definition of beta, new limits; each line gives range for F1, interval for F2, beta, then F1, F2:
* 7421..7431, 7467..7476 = 0.40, 0.6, 0.98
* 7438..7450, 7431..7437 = 0.13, 0.9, 0.77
